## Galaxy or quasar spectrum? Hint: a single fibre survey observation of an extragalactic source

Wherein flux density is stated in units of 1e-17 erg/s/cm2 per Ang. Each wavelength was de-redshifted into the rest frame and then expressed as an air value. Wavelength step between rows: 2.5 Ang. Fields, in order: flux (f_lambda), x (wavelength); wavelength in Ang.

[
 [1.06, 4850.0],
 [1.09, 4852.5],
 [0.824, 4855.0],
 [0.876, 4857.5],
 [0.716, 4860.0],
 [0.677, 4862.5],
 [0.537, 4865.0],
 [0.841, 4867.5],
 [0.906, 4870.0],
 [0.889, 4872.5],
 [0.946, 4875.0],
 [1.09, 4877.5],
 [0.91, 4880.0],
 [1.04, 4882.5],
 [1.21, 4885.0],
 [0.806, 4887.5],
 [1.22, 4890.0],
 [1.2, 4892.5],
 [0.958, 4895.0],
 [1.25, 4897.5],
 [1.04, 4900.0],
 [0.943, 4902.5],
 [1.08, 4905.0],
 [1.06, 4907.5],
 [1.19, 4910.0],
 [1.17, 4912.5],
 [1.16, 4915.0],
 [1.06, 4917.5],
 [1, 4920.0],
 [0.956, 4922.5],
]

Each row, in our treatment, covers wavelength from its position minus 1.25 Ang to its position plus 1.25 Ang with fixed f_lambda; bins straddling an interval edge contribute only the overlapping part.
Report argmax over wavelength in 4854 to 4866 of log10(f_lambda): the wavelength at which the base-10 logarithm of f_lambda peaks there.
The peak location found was 4857.5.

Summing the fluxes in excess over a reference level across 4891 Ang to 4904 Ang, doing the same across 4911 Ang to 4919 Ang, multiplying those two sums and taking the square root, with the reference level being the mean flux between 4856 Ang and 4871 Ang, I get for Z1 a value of 1.3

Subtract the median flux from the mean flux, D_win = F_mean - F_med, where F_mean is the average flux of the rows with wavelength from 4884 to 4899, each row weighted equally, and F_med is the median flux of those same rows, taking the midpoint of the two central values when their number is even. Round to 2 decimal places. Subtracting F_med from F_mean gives -0.10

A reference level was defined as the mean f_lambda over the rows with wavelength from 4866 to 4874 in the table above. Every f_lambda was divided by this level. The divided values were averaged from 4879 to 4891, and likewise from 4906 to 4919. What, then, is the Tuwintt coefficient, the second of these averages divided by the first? 1.09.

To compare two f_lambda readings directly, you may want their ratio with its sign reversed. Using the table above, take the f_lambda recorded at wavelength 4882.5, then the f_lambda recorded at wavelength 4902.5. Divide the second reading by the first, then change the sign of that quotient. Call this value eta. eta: -0.91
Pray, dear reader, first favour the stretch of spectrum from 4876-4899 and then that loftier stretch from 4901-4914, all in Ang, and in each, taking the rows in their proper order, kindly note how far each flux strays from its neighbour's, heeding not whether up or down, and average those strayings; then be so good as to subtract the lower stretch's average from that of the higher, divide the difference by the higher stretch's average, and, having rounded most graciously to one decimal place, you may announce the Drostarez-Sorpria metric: -2.0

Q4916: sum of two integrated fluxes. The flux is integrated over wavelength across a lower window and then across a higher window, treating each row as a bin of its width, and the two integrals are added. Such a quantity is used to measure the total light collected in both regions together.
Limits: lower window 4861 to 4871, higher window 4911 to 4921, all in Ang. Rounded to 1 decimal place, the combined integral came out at 18.4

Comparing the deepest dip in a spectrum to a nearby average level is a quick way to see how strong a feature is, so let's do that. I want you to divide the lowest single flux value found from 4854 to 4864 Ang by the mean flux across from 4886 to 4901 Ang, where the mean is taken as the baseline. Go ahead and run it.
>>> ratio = 0.63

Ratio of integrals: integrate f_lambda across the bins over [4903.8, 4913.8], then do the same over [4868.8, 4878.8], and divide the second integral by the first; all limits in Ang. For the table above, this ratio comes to 0.85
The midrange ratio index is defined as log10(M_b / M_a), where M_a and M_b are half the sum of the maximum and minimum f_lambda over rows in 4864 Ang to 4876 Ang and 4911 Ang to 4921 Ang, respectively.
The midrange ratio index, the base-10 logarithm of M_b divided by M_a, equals 0.17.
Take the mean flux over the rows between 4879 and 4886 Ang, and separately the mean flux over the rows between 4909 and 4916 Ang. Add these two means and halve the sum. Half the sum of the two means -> 1.11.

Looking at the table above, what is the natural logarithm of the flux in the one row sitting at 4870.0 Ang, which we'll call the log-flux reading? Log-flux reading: -0.10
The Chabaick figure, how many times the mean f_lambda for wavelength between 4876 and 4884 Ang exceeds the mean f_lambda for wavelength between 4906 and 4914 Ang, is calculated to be 0.89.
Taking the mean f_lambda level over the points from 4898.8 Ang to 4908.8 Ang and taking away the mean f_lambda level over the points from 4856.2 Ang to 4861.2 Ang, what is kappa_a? 0.23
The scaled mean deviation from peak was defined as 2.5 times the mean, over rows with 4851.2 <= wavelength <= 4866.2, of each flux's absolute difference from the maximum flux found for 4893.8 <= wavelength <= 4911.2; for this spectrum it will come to 1.2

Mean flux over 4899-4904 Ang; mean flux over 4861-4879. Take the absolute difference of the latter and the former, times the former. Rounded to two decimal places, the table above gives 0.15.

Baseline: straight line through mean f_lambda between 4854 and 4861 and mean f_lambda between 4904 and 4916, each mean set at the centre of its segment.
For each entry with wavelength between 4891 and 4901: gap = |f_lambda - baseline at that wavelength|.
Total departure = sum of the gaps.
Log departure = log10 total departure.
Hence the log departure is -0.32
